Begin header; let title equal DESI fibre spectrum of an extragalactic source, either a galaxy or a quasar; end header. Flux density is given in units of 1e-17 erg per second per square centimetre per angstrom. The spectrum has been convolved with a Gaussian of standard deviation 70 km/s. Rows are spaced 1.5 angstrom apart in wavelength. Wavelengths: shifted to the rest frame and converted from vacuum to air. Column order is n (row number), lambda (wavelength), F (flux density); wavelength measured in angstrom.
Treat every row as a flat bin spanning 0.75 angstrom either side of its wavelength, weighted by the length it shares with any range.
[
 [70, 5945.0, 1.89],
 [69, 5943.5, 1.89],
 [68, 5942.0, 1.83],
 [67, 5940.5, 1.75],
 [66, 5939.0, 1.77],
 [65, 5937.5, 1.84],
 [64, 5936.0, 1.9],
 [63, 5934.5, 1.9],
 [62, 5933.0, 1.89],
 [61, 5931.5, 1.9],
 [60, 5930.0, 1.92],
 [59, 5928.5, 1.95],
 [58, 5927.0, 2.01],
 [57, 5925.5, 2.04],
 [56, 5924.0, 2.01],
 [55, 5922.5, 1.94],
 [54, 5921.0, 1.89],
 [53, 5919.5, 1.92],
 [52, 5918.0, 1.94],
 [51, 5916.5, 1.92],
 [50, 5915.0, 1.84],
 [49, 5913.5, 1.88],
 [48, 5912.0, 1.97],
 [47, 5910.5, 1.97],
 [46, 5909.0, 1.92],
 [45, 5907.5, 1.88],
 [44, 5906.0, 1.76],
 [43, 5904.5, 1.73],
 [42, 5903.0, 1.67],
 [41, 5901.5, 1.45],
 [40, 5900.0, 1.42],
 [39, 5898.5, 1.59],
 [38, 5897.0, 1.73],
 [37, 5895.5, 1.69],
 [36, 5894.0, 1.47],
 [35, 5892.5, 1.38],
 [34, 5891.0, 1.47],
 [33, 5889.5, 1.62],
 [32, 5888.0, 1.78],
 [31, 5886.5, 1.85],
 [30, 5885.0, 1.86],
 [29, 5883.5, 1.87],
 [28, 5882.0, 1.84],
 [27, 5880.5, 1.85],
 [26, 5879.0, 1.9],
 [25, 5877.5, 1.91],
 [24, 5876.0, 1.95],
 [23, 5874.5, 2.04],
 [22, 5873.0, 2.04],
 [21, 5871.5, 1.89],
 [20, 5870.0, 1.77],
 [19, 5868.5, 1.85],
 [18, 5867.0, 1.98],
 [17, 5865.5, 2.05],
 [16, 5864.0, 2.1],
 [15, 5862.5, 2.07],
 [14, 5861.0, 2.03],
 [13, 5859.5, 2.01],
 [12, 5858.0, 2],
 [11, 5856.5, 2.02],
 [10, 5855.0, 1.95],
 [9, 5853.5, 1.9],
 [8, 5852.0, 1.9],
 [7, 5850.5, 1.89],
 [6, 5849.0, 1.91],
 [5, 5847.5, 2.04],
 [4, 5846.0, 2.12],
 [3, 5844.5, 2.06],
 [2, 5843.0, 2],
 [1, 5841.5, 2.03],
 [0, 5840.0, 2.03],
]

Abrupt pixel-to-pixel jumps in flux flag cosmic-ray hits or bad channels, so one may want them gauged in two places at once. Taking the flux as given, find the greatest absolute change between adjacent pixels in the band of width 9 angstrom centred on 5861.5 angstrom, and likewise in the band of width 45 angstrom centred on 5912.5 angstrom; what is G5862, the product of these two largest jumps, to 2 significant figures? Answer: 0.011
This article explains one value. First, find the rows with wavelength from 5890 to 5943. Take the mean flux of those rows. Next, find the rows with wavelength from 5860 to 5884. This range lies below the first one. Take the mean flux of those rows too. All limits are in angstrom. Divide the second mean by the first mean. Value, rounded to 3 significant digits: 1.08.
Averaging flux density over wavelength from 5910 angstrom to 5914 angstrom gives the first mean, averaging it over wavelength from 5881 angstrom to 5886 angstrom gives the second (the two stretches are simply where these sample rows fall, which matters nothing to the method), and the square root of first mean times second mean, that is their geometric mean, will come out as 1.90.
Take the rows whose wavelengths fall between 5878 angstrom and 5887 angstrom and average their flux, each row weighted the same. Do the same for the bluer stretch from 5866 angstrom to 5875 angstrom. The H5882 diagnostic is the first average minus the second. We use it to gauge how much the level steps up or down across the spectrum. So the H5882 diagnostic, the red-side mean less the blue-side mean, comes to -0.07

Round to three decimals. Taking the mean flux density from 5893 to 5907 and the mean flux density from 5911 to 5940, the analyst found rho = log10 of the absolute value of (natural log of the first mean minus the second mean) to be 0.158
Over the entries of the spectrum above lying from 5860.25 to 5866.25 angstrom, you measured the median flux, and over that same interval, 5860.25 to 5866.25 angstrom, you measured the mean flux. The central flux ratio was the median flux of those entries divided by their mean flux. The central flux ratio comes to 1.00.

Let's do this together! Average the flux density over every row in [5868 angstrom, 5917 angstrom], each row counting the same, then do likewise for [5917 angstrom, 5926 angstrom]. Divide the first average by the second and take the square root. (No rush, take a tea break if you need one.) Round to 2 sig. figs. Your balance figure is 0.95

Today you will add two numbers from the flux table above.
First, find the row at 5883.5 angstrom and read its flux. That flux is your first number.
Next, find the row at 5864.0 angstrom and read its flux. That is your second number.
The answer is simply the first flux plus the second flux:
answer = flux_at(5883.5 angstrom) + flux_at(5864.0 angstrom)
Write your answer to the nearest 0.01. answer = 3.97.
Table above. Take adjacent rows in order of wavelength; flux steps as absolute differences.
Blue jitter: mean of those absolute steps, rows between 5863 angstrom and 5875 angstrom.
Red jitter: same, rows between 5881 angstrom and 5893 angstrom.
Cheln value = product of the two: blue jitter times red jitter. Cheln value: 0.0064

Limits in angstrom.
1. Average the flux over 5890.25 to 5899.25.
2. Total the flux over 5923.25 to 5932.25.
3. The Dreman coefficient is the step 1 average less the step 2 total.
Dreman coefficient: -10.3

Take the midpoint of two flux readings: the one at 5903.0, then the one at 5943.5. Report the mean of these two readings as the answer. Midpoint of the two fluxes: 1.78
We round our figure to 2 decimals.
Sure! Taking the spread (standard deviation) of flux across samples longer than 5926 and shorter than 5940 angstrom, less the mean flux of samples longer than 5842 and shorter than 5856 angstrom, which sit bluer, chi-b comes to -1.91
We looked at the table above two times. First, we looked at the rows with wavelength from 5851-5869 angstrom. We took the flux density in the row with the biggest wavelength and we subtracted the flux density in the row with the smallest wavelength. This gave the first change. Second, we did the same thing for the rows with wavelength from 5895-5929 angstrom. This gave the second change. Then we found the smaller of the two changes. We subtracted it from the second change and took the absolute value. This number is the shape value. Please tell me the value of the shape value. 0.31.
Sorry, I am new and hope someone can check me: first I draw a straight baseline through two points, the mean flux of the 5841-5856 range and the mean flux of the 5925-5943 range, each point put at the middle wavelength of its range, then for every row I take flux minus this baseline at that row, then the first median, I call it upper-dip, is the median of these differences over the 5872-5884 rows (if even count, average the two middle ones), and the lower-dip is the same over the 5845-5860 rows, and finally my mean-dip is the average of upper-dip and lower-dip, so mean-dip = -0.020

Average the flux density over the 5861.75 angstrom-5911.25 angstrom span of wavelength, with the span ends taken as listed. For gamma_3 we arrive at 1.80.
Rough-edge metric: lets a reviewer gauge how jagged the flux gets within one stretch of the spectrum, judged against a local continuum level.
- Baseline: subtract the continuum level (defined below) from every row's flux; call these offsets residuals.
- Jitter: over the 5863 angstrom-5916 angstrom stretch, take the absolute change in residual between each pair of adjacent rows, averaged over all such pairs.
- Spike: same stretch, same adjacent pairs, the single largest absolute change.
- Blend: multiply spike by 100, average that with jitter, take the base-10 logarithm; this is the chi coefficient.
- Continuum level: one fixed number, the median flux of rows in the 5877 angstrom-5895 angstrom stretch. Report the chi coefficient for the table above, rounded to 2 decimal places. 1.04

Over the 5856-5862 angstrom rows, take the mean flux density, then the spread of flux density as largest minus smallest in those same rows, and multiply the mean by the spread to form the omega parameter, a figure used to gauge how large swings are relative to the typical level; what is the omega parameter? 0.1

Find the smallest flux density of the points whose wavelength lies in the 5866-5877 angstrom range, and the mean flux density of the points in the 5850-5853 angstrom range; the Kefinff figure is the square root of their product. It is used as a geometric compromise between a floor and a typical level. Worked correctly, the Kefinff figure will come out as 1.83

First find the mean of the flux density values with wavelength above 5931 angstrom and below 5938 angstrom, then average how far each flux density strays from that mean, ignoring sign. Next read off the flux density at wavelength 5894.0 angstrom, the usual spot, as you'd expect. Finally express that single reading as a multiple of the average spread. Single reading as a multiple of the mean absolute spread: 80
